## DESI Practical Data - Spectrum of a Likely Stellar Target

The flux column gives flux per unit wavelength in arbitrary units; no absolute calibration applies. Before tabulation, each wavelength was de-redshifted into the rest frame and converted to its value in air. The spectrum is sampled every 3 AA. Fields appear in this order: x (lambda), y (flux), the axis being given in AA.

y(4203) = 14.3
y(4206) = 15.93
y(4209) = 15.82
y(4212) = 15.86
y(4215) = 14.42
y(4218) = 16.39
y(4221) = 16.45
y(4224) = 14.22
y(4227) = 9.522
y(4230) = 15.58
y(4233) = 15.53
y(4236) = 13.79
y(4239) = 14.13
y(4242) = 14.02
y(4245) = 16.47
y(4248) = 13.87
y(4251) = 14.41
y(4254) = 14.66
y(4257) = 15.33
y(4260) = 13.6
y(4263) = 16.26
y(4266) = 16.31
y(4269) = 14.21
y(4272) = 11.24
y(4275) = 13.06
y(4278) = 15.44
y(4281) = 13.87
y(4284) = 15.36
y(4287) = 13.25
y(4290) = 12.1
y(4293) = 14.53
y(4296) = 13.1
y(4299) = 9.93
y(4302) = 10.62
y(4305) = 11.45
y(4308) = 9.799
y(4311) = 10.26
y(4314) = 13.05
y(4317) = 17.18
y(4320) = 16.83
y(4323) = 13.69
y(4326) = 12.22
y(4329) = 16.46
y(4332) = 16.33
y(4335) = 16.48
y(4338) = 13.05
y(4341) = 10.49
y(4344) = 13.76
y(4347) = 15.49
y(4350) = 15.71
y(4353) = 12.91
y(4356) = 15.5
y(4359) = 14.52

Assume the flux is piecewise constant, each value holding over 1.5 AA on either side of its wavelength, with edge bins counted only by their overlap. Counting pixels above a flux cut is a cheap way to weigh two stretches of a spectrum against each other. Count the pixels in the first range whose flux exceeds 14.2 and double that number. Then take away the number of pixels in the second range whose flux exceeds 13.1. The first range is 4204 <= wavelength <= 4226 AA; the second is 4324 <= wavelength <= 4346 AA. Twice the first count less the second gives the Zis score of 10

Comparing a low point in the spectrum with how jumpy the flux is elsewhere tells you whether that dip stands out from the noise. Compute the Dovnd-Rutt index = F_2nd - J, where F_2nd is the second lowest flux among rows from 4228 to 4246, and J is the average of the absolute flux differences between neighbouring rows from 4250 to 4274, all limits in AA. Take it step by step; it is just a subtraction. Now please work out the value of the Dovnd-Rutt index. 12.5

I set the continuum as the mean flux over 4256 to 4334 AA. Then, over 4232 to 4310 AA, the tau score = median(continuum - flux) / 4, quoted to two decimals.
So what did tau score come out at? -0.07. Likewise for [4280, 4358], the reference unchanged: 0.05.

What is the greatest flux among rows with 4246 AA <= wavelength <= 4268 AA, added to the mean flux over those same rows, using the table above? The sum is 31.2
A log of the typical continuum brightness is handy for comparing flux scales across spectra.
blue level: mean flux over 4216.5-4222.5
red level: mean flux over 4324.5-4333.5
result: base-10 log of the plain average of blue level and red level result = 1.20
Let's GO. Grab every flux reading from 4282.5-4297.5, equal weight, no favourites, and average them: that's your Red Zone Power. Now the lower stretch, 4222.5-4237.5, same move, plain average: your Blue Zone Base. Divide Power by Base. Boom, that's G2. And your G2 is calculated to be 1.00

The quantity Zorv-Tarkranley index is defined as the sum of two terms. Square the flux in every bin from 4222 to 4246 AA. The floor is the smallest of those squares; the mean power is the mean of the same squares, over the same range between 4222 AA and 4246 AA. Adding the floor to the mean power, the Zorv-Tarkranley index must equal 295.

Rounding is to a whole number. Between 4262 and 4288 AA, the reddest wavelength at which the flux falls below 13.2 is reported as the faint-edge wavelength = 4275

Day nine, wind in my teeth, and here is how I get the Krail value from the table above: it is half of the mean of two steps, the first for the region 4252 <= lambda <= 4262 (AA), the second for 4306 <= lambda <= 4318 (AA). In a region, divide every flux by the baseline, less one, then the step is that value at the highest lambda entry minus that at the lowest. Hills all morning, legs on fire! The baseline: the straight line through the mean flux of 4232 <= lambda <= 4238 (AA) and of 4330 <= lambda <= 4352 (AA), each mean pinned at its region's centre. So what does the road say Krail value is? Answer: 0.11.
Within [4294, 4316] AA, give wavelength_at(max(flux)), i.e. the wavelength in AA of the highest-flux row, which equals 4296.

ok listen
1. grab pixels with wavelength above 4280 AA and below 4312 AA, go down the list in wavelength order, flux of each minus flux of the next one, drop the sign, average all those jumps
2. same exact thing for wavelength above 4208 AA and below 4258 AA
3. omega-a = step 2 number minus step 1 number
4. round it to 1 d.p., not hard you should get 0.0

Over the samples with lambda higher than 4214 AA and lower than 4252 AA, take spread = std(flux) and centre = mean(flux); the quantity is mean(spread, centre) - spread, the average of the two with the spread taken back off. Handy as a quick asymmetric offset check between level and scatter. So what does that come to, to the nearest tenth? 6.4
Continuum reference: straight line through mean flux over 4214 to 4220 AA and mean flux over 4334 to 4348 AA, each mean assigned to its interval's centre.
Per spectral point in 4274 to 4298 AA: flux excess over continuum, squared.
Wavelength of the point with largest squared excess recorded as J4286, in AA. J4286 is 4290 AA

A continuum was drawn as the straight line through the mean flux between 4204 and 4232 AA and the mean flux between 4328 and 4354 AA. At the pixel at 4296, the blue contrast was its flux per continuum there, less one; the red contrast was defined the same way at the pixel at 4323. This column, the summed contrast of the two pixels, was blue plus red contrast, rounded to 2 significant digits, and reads -0.17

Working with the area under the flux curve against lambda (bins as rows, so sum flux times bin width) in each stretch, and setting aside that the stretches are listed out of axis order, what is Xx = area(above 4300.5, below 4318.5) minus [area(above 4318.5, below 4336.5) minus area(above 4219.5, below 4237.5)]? 196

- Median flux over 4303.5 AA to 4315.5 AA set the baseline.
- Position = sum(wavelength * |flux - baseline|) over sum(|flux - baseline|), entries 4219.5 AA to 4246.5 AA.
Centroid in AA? 4233.1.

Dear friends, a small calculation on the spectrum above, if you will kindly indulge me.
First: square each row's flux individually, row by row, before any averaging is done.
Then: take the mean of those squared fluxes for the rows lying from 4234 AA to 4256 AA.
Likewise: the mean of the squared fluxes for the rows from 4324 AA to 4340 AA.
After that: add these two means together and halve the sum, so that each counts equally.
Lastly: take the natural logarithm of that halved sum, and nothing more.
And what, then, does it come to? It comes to 5.38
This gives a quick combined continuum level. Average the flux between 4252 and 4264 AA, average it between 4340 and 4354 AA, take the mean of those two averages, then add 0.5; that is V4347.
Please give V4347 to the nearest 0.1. 14.8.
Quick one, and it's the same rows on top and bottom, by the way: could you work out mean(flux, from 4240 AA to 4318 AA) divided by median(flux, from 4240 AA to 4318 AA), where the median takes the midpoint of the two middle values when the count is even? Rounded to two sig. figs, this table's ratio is 0.98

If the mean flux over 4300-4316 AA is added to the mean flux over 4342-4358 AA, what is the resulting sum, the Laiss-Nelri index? 25.7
